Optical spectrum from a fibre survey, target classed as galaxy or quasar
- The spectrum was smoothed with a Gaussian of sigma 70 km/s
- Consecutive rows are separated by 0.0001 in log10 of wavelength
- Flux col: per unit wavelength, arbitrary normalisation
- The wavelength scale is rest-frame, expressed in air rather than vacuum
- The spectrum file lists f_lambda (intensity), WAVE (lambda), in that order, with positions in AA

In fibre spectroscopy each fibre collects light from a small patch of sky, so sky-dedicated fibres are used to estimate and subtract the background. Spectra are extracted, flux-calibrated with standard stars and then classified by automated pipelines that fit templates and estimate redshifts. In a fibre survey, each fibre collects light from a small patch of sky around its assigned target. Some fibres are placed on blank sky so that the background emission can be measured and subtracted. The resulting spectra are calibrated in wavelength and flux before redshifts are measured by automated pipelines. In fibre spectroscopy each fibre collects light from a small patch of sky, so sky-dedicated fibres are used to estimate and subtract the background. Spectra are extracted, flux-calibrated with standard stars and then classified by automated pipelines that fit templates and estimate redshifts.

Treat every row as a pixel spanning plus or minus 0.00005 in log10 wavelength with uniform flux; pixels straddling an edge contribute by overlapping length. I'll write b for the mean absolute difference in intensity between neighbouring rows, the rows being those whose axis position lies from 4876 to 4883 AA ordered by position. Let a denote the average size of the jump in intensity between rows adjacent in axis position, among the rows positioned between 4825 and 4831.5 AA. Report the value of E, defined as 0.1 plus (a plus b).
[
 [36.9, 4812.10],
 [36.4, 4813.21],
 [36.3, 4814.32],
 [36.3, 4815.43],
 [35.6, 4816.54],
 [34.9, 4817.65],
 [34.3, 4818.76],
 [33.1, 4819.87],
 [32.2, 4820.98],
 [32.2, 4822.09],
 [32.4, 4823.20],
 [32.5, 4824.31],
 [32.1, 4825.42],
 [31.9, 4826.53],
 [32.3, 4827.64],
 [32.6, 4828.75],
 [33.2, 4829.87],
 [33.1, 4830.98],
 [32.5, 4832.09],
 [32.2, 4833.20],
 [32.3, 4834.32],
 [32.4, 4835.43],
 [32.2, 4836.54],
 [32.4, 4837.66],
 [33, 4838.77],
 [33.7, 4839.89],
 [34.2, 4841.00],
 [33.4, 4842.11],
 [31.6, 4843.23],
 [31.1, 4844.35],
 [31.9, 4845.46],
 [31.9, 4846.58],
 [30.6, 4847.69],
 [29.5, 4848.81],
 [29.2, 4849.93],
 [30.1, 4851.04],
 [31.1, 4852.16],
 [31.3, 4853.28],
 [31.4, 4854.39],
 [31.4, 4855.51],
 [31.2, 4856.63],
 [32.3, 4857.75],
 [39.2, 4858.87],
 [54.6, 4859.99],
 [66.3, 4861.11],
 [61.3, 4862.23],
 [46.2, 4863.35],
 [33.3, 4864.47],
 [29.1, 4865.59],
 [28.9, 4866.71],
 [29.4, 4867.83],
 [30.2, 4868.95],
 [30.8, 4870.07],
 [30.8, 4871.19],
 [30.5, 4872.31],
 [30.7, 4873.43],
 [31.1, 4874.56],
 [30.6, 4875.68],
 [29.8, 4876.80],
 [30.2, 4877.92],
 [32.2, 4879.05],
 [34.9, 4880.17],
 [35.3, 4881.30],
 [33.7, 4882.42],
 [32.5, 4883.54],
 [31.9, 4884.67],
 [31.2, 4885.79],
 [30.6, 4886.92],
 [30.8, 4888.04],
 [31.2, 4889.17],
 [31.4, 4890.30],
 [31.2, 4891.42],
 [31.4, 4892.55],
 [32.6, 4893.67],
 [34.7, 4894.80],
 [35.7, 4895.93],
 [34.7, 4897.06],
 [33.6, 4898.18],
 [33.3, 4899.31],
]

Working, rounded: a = 0.3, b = 1.42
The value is 1.8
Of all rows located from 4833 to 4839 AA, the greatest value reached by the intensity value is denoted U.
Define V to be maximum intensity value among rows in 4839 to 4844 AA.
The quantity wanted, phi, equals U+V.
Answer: 67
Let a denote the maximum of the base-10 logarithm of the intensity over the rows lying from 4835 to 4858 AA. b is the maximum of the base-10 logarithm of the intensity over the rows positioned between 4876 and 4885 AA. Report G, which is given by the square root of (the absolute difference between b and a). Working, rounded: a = 1.53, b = 1.548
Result 0.12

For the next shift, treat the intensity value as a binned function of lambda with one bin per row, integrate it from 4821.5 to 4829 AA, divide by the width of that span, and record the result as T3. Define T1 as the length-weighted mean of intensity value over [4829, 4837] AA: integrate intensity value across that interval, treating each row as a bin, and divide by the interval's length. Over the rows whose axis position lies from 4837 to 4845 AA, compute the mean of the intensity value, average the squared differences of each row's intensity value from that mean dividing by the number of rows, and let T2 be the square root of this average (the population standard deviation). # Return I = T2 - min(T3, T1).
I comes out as -31.3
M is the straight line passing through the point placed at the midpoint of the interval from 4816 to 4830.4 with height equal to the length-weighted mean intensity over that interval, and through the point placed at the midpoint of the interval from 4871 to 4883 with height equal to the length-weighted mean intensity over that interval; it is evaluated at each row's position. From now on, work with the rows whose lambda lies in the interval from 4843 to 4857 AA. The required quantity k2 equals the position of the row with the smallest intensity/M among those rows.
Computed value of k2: 4849.93 AA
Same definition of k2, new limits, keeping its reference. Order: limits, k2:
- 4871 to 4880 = 4876.80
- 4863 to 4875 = 4866.71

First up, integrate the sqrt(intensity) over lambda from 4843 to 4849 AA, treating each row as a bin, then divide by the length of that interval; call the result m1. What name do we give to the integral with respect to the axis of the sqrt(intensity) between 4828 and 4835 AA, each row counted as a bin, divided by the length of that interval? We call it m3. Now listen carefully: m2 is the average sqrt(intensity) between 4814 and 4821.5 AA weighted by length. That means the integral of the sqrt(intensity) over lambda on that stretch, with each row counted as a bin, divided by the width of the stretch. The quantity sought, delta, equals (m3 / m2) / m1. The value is 0.174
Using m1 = 5.58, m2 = 5.88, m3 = 5.71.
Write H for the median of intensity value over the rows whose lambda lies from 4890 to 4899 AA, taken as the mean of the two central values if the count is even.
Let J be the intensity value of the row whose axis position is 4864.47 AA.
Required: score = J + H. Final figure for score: 66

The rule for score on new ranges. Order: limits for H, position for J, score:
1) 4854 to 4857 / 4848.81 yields 61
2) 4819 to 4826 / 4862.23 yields 94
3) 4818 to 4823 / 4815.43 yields 69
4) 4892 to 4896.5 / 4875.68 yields 64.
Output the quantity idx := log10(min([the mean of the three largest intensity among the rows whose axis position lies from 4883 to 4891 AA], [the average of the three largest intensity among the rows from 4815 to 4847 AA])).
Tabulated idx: 1.50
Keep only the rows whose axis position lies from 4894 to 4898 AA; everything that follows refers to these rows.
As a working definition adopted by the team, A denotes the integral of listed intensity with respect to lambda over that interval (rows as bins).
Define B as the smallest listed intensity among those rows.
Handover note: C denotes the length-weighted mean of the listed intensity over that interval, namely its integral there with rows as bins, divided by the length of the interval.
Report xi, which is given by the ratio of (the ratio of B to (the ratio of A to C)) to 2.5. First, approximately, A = 139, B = 34.7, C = 34.7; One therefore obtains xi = 3.5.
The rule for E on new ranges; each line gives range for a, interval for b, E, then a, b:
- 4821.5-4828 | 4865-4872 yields 0.8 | 0.3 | 0.42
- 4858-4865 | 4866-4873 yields 12.6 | 12.0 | 0.44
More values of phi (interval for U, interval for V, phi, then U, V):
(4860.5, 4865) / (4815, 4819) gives 103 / 66.3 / 36.3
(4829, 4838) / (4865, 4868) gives 63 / 33.2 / 29.4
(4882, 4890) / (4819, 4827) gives 67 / 33.7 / 33.1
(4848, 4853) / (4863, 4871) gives 77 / 31.1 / 46.2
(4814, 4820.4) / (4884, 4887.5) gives 68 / 36.3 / 31.9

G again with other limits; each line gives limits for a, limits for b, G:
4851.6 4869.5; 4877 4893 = 0.52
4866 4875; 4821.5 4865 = 0.57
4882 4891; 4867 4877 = 0.19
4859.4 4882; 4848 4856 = 0.57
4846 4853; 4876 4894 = 0.21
